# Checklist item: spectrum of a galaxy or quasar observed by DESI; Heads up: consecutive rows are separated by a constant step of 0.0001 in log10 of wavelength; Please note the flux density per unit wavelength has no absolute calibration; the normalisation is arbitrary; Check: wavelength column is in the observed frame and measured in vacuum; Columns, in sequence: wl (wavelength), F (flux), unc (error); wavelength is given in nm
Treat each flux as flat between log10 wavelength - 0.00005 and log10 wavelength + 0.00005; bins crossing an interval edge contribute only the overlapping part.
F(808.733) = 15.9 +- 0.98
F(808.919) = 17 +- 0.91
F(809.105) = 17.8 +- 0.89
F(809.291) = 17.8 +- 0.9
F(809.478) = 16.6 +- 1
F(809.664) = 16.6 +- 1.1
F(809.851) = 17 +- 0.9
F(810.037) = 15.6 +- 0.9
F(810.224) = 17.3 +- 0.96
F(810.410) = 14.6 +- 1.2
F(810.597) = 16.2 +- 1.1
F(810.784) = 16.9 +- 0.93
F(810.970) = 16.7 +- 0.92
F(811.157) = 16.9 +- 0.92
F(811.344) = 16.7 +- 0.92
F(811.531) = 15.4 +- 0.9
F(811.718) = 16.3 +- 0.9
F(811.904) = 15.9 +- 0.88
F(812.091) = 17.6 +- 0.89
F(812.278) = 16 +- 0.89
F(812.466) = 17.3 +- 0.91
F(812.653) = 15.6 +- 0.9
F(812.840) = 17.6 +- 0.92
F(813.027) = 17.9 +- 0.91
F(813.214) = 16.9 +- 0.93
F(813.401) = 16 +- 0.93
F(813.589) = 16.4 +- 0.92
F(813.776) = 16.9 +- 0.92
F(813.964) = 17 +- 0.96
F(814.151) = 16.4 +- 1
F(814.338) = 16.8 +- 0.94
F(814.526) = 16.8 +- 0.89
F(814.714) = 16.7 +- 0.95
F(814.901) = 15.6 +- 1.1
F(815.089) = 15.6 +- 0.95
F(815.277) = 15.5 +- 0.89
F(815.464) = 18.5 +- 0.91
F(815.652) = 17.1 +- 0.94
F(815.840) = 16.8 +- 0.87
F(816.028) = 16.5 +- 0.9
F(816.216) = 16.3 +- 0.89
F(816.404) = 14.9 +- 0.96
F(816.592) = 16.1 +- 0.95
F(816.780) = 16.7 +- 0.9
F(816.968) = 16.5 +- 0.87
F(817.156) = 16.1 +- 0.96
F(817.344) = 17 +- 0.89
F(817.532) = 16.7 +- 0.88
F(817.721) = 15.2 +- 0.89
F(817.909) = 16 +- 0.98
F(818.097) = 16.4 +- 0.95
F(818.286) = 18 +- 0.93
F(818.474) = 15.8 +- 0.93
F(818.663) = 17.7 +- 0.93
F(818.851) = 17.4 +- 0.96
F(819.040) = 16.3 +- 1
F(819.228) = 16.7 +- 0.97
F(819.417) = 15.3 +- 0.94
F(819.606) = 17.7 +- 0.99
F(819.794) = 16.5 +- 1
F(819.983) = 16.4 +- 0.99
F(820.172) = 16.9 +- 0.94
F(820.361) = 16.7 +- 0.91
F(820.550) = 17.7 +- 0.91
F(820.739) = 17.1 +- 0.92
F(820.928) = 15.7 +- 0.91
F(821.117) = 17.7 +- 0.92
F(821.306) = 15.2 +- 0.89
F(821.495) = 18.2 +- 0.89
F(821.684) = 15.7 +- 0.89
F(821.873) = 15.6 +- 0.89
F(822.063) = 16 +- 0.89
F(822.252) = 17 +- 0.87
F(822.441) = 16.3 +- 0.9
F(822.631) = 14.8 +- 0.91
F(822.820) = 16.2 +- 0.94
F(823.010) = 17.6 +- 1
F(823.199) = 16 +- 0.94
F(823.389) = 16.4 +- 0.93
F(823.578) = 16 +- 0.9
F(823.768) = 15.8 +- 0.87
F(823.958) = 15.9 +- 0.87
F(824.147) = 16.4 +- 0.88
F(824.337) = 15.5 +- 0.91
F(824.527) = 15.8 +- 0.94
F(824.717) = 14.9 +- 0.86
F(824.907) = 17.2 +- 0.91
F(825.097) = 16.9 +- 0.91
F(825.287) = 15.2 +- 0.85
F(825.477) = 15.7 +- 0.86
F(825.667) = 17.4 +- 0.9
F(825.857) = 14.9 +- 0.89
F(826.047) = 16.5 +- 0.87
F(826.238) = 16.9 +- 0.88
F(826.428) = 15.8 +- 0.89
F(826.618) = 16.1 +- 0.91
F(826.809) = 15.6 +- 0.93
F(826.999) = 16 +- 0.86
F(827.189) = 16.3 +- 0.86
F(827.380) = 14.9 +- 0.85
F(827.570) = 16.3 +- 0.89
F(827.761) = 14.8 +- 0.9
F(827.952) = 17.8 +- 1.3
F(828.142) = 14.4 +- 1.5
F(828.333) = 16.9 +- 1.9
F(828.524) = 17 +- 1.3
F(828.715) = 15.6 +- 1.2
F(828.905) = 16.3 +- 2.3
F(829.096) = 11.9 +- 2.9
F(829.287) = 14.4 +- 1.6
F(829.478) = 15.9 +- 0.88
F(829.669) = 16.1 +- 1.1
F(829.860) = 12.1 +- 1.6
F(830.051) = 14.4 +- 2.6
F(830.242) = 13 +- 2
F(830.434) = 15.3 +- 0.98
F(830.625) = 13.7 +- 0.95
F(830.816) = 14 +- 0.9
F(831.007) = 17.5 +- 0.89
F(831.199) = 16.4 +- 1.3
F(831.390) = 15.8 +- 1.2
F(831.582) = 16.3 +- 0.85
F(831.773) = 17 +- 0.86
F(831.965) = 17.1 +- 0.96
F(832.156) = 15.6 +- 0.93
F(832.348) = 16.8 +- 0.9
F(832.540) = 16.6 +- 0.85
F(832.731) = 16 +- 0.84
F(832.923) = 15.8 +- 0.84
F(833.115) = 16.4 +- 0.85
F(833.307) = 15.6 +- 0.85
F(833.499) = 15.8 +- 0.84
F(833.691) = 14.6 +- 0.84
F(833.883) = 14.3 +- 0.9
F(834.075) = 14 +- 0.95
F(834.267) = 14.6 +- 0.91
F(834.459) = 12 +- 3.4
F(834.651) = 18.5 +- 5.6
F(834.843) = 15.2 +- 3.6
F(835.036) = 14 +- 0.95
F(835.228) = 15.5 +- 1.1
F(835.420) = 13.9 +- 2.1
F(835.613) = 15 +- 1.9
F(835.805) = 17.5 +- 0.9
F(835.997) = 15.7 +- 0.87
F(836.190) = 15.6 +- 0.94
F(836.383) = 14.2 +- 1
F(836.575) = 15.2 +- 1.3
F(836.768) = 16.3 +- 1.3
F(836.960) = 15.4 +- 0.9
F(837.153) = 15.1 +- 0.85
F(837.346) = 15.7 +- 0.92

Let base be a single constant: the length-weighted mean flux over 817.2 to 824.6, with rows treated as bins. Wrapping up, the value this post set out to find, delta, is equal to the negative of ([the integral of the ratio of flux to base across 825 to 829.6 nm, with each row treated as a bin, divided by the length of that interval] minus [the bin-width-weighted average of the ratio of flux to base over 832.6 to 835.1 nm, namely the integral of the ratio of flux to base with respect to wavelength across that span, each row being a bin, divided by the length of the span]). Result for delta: -0.04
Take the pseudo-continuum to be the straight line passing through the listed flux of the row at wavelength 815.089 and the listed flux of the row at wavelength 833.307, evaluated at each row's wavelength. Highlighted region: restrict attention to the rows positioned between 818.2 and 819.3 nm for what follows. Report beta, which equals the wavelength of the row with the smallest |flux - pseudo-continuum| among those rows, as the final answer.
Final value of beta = 818.474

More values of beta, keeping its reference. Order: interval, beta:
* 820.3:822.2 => 821.873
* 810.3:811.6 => 811.531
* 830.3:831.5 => 831.390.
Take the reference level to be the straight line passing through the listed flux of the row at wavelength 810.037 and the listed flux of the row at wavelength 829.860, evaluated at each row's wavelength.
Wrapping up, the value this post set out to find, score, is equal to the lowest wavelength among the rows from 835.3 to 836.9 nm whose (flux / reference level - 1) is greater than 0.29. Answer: 835.613 nm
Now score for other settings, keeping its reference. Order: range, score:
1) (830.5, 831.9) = 831.007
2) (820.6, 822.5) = 821.117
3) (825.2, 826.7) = 825.667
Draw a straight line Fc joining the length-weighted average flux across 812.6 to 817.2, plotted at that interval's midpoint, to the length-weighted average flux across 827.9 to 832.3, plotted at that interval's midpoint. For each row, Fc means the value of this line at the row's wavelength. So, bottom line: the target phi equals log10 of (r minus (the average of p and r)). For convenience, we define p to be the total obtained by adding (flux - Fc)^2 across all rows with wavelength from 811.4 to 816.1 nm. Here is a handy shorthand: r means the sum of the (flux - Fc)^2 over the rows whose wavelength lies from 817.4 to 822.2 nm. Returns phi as 0.61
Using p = 16.2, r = 24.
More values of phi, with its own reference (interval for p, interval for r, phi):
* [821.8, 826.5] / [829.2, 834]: 1.18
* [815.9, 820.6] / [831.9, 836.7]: 1.13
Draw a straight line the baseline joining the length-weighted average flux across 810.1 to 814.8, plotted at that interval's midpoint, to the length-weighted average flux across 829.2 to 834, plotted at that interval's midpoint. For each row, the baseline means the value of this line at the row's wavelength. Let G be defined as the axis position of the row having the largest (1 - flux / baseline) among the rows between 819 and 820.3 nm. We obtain 819.417 nm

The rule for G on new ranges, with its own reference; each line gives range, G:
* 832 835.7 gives 834.459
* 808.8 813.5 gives 810.410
